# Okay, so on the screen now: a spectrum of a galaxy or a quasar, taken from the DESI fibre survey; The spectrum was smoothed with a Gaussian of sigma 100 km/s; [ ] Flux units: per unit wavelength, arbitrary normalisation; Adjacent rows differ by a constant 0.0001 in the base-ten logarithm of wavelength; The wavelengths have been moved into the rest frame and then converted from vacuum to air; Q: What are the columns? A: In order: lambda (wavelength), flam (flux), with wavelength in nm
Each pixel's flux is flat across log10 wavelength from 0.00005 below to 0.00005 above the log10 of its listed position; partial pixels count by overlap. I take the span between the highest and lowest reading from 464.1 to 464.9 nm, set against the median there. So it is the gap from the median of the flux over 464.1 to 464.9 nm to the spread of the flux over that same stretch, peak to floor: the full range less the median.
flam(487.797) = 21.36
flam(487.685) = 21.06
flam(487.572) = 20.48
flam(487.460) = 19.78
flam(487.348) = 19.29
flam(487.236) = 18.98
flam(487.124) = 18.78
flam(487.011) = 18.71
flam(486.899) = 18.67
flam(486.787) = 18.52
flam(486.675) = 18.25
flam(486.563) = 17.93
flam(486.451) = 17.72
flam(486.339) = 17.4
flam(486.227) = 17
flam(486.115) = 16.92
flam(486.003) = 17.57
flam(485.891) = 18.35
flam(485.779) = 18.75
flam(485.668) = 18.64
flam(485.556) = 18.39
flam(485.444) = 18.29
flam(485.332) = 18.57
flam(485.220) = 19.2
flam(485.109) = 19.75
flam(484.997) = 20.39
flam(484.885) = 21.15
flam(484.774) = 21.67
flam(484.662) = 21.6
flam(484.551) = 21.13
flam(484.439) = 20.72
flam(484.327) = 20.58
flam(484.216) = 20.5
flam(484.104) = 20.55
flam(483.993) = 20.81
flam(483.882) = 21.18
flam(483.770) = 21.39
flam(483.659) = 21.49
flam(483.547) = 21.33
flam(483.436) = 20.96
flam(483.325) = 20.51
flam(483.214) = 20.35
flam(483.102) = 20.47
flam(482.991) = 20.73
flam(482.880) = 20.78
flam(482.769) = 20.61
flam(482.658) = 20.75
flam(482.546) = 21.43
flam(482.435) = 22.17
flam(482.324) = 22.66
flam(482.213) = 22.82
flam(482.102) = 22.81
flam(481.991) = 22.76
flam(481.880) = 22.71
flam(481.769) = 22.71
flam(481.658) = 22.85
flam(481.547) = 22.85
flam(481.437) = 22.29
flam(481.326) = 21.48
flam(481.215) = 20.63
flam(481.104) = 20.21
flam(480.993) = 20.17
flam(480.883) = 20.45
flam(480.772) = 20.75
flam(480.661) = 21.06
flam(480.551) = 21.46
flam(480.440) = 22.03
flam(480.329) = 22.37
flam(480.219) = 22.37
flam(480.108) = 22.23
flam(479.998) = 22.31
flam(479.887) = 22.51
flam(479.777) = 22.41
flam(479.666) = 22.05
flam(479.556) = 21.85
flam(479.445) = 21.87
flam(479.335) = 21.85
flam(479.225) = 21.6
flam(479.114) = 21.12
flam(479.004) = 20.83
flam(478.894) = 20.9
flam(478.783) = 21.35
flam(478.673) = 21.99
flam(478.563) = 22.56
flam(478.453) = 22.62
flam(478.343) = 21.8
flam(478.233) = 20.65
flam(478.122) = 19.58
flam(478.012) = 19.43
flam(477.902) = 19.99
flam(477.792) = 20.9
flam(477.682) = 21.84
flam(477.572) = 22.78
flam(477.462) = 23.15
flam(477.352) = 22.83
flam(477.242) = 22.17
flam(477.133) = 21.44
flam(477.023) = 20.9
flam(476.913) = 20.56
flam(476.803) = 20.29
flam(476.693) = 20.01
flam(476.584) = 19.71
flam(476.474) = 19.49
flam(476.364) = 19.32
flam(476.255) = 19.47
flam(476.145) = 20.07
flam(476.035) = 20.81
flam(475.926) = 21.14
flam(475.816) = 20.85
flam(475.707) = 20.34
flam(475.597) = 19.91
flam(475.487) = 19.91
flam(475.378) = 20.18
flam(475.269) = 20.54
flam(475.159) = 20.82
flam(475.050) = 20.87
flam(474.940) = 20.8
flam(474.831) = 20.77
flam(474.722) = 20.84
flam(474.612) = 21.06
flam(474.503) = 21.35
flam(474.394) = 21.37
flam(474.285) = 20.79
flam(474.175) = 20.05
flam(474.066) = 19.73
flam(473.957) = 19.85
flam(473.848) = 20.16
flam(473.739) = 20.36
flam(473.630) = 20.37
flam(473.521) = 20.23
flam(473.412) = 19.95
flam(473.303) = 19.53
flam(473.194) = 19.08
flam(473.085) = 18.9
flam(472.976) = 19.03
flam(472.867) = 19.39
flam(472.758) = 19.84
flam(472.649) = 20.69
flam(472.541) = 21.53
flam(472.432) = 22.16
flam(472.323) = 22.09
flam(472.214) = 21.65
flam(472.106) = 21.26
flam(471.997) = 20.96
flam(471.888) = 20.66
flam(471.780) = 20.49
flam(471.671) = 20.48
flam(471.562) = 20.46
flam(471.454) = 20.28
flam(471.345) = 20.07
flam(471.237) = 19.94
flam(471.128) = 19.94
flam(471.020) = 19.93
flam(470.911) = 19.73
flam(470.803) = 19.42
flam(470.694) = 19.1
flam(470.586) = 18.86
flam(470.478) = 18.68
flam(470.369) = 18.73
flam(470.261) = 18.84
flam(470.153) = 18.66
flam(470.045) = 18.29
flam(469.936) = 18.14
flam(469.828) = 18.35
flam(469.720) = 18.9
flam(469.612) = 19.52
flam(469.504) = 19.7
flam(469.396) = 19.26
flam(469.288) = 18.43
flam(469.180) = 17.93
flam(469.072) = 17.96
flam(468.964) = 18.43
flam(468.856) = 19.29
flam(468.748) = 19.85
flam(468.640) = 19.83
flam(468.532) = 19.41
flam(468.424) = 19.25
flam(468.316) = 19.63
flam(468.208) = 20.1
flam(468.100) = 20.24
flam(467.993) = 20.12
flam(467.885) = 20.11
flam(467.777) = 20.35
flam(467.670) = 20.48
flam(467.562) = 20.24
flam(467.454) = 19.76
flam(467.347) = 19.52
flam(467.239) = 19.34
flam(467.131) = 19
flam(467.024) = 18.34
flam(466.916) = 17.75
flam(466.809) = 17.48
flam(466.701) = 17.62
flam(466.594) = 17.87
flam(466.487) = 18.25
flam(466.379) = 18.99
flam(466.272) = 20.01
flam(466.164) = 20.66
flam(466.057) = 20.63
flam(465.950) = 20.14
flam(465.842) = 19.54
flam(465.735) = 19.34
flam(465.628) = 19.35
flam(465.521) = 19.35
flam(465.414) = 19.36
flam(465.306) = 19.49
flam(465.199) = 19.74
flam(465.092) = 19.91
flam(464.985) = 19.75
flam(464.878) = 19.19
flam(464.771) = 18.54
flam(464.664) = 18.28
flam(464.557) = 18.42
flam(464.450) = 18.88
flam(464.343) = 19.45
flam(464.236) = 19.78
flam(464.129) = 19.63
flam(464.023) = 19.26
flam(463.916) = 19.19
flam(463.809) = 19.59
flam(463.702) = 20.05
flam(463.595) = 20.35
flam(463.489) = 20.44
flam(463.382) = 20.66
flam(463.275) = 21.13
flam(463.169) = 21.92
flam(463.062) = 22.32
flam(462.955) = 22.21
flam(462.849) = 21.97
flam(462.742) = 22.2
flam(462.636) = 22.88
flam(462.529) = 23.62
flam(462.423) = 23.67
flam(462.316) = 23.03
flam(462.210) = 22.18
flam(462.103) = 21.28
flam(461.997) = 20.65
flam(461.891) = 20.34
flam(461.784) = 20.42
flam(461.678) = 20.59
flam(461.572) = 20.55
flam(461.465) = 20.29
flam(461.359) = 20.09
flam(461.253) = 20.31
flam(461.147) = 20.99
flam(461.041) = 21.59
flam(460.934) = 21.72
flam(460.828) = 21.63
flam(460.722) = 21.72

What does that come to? -17.5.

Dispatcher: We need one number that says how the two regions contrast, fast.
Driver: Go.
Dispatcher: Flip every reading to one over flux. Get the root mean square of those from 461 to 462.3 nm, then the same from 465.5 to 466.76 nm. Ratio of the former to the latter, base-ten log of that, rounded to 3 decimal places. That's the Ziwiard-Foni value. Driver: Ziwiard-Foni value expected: -0.033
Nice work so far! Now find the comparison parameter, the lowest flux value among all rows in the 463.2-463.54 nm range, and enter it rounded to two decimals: 20.44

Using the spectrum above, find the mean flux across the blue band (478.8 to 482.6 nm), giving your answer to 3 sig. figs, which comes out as 21.8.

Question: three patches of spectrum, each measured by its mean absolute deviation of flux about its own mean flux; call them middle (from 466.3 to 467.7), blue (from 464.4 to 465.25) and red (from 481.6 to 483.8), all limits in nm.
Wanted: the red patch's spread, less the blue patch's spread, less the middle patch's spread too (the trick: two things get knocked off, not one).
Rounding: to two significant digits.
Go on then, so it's -0.56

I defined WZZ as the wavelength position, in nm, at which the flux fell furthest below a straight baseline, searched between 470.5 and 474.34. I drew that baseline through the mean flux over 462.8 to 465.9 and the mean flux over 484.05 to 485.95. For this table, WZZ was 470.586 nm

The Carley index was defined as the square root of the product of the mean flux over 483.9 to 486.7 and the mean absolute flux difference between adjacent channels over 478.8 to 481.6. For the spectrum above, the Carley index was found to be 2.39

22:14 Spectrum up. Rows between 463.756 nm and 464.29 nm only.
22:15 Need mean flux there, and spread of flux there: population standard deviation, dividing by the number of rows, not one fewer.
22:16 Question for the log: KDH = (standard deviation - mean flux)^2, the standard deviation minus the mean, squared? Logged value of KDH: 371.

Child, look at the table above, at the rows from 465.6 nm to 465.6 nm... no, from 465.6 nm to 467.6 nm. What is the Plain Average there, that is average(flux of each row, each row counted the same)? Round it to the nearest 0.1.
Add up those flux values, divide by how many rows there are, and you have 19.1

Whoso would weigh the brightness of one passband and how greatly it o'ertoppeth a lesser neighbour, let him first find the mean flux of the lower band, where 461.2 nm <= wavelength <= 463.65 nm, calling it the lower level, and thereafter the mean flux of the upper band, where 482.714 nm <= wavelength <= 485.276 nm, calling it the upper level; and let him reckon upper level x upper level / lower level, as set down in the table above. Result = 20.1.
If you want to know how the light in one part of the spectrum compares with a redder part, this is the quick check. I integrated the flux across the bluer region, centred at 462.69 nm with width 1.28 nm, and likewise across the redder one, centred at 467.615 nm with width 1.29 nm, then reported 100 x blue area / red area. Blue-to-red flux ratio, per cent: 112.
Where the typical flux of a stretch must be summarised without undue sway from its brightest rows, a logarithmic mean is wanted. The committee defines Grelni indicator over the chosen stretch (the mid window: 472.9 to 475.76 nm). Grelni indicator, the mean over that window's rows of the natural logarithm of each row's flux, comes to 3.01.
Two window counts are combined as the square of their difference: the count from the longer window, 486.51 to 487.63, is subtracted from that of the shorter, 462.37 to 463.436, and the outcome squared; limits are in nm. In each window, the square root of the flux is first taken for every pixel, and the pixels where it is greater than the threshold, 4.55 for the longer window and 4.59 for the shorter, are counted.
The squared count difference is 81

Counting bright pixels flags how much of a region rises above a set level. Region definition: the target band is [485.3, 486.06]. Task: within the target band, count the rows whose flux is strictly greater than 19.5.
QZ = 0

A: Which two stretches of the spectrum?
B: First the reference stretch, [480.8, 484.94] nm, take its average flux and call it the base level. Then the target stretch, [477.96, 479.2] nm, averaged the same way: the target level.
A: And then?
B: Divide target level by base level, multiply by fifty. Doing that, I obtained 49.6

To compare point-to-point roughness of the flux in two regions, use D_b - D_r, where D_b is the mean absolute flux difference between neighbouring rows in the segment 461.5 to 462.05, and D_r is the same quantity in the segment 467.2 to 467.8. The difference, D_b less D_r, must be -0.10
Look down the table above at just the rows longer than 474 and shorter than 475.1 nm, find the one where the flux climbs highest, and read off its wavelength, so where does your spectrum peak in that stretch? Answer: 474.394 nm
